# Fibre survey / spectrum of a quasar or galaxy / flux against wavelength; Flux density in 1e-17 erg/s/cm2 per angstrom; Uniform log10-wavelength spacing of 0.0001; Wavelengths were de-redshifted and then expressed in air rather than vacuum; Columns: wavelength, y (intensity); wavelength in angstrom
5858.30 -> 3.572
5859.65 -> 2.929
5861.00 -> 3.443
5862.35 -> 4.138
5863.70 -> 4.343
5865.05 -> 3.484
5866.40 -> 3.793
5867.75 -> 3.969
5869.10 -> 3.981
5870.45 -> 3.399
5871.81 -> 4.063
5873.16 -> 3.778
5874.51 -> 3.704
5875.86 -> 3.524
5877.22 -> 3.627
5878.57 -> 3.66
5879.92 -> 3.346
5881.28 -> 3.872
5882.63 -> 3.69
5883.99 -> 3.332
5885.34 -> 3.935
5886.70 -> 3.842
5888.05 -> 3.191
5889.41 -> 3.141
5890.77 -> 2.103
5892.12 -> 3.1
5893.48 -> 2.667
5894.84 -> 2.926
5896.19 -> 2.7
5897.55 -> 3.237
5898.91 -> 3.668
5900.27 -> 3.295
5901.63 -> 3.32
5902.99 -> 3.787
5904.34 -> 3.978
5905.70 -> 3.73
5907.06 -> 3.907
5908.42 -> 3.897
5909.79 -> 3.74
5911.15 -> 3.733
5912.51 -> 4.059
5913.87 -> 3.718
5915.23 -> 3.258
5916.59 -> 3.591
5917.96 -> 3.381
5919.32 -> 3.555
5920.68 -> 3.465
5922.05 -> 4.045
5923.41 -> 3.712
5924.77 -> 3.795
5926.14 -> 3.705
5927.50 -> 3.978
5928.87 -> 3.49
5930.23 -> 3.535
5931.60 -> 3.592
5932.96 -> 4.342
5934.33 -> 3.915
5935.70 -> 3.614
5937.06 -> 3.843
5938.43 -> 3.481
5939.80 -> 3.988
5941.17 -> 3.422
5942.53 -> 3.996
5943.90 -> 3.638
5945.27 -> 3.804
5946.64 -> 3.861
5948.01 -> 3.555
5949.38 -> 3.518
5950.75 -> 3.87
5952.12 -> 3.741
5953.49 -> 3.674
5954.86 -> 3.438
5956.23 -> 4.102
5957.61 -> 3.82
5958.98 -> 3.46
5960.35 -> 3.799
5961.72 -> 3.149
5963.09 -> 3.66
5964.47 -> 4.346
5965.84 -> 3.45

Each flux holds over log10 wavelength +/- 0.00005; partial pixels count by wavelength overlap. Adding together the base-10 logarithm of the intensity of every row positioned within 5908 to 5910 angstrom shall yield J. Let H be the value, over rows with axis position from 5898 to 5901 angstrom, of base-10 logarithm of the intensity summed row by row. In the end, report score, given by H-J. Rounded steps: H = 1.08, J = 1.16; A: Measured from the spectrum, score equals -0.08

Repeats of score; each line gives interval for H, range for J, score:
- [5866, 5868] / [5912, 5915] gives 0.00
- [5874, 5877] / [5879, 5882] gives 0.00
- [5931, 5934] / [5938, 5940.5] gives 0.05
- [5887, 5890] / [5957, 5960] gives -0.12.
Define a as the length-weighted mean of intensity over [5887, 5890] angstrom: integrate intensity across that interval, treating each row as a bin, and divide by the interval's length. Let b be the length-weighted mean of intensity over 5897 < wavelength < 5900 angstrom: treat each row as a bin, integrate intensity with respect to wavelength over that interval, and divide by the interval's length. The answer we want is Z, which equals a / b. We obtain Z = 0.95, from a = 3.25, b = 3.4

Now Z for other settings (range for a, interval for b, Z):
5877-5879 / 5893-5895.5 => 1.30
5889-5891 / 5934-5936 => 0.71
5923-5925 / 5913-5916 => 1.06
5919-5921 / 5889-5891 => 1.32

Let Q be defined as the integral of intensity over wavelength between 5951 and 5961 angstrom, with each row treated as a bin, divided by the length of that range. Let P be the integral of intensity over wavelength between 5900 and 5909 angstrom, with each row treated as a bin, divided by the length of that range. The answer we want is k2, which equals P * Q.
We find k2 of 13.9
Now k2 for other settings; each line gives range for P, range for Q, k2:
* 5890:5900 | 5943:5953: 10.9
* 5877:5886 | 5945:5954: 13.5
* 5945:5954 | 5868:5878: 13.9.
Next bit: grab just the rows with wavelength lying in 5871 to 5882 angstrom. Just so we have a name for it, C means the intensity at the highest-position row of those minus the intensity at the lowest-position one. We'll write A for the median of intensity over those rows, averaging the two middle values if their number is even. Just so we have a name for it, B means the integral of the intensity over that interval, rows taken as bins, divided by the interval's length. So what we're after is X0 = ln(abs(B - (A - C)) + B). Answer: 1.35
